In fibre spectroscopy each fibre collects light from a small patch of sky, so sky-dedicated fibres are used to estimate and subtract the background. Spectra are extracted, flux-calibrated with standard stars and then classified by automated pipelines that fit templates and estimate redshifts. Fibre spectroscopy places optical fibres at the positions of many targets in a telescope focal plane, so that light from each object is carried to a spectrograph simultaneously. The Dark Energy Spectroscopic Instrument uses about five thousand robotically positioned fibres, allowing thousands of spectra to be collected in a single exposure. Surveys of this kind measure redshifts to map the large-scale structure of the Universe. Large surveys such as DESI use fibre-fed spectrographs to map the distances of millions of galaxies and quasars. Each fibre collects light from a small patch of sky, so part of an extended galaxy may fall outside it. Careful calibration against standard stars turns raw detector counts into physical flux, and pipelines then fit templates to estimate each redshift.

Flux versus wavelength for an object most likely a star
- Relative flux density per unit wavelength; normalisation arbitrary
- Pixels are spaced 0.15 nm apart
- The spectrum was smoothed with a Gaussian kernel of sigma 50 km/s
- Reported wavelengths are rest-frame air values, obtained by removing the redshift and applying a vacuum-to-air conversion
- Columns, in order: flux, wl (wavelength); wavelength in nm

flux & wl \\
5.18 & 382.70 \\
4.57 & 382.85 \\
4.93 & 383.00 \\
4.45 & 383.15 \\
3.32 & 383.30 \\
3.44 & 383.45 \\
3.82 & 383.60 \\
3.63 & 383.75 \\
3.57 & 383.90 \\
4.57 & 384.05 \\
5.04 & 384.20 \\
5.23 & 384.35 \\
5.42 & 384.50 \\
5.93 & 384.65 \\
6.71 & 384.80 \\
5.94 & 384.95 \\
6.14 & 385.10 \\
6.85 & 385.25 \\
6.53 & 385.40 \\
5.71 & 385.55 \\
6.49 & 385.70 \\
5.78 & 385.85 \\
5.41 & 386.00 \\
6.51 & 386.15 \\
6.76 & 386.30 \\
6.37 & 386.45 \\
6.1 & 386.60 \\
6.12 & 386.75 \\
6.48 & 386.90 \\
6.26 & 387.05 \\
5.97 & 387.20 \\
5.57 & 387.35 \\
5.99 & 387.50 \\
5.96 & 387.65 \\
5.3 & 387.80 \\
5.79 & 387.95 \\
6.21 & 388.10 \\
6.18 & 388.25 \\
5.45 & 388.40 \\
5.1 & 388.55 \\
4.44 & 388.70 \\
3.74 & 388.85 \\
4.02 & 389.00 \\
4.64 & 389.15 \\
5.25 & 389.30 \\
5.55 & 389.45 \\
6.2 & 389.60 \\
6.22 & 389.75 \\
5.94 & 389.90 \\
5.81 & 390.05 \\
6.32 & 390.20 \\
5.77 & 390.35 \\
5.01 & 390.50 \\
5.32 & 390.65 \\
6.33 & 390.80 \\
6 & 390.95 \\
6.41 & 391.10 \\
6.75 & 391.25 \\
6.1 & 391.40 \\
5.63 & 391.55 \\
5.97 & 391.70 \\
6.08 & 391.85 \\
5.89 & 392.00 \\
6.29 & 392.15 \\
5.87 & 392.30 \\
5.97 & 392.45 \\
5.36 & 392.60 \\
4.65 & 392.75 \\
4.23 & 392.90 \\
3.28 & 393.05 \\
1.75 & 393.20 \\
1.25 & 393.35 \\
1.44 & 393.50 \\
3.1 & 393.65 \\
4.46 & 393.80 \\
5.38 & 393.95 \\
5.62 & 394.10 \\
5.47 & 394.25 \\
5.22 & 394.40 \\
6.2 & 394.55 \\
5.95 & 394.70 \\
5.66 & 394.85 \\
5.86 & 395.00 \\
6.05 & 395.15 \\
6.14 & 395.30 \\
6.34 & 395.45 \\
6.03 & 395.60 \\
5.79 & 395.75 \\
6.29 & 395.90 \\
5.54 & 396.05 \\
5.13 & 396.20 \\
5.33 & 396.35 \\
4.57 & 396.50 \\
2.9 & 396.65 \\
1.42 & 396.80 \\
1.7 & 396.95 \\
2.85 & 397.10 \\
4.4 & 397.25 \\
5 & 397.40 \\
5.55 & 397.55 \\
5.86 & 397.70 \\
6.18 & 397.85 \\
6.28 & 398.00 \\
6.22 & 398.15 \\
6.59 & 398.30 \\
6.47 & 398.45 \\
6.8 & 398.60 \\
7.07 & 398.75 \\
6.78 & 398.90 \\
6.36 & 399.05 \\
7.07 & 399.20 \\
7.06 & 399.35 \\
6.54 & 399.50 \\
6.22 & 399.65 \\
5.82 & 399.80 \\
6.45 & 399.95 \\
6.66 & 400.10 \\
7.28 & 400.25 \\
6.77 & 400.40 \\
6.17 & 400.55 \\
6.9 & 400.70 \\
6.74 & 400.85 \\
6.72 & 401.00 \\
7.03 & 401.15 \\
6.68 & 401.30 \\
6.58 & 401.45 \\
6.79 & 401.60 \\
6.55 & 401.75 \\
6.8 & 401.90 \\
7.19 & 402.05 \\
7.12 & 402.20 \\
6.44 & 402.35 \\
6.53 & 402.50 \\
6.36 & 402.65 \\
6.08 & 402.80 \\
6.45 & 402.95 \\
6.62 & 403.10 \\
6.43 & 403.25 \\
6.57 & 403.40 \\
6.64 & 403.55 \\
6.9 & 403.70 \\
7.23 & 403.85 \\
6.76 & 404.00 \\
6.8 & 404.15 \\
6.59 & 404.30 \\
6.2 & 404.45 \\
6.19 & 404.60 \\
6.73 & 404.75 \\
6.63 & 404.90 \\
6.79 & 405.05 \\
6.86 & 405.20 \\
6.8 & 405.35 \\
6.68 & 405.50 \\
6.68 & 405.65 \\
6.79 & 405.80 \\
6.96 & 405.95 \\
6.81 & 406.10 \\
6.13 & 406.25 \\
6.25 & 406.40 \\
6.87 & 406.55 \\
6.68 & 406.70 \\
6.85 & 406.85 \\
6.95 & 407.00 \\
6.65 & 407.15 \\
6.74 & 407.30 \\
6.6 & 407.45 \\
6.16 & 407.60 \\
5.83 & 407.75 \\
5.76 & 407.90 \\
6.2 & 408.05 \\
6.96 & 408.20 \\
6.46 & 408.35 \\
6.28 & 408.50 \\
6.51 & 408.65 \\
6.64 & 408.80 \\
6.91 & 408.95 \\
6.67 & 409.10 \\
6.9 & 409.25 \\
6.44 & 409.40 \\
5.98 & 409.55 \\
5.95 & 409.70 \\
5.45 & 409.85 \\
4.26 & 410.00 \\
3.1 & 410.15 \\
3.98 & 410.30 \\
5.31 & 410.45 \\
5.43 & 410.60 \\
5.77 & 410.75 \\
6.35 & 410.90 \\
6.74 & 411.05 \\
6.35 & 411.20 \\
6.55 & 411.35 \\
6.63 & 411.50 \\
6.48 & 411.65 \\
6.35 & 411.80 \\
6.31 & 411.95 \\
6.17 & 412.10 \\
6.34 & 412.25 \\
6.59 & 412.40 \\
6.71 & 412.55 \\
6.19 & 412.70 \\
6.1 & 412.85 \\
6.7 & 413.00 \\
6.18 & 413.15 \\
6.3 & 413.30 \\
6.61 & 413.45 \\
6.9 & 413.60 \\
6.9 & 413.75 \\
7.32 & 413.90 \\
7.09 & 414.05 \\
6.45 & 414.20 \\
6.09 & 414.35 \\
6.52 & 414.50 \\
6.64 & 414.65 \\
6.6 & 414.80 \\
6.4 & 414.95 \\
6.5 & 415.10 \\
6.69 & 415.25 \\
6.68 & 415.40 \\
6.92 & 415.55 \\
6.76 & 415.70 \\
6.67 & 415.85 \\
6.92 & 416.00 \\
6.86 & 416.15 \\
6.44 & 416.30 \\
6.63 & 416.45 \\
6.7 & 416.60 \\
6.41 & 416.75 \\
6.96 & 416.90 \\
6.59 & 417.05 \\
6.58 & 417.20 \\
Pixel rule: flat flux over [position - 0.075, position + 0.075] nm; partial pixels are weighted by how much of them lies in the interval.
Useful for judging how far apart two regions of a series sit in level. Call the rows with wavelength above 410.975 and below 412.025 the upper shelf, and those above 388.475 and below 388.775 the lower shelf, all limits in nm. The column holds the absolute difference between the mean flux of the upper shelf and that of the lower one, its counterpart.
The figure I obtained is 1.7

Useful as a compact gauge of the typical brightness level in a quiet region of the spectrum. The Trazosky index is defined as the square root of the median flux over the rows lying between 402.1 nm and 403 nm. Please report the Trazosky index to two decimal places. 2.54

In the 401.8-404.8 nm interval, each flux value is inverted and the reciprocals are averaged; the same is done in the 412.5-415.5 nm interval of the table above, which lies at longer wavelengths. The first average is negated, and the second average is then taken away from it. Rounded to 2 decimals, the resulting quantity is -0.30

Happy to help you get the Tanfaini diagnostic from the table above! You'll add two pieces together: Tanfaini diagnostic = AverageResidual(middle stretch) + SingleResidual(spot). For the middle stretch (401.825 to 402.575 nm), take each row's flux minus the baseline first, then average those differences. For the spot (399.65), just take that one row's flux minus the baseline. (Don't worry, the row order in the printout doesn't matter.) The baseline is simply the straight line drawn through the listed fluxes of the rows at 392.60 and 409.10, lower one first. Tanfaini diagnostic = 1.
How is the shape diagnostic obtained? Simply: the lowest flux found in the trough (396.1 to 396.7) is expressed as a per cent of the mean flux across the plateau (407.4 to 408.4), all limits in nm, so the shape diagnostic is 46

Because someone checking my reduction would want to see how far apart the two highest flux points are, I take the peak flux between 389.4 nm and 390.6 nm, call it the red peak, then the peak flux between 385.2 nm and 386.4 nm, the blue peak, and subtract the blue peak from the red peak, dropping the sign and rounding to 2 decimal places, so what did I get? 0.53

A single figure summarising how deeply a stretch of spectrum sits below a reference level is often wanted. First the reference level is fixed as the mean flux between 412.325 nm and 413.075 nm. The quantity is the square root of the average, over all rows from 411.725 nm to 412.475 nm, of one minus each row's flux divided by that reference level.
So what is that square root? 0.13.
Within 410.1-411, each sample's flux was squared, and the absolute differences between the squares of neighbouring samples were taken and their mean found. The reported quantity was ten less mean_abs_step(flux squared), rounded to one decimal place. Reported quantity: 3.9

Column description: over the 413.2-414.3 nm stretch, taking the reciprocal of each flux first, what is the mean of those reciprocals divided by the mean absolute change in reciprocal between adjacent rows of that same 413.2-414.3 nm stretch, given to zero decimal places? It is 22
